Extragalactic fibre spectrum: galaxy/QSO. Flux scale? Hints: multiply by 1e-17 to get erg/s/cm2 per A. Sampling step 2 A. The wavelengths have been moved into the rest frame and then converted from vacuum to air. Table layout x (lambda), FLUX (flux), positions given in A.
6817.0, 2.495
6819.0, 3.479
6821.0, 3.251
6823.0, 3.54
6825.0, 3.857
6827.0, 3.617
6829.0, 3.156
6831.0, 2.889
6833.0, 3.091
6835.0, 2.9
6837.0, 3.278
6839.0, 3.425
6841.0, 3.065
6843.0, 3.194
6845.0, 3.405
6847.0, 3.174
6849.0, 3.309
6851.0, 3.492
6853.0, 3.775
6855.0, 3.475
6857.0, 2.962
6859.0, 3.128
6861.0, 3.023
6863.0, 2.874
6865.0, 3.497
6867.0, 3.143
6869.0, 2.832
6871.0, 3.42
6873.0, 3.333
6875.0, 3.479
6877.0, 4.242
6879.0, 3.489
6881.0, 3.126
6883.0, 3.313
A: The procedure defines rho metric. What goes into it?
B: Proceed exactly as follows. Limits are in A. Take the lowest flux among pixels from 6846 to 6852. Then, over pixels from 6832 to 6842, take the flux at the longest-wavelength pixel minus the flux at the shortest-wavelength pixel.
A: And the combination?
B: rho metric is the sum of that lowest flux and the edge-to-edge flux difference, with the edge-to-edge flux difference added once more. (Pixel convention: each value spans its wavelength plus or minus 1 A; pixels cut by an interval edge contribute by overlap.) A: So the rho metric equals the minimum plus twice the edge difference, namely 3.12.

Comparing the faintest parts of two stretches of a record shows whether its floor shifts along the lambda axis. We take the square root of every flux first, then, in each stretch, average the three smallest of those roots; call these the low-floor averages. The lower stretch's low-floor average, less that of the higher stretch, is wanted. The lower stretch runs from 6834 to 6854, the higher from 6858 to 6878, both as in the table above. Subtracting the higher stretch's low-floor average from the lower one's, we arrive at 0.04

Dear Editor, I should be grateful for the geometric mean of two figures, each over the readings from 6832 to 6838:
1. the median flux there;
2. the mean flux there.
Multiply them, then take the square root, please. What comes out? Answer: 3.09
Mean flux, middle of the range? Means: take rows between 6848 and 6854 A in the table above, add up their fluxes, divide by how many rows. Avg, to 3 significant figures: 3.53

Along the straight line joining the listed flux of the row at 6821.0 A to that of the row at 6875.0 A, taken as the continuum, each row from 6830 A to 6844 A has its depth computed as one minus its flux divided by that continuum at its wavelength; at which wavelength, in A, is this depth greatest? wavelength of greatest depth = 6835.0 A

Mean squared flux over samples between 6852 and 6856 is 13.2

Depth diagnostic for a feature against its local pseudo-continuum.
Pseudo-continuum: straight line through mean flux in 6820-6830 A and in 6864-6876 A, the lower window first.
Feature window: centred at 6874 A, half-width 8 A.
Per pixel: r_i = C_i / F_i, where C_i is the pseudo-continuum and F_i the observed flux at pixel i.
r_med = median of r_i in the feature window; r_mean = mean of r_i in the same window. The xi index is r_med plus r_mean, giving 1.95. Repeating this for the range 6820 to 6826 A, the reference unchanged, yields 1.98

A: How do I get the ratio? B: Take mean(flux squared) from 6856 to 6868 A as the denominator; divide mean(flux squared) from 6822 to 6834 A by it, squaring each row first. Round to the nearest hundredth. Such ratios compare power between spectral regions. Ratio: 1.18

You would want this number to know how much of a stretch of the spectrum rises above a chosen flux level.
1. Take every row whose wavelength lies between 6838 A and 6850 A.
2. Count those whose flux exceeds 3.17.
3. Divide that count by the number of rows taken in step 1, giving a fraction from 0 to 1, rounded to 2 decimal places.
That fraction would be 0.83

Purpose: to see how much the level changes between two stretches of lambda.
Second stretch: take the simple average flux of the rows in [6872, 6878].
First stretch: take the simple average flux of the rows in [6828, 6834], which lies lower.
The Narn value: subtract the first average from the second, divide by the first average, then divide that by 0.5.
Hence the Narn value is 0.4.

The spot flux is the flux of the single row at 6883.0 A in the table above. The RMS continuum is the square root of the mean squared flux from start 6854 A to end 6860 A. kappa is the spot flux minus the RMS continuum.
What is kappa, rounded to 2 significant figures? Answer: 0.12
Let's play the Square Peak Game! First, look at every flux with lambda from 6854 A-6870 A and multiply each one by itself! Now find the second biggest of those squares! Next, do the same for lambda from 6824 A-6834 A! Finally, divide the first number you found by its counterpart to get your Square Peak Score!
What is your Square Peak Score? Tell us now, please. 0.92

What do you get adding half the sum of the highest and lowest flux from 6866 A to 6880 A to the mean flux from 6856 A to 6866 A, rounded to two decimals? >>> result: 6.63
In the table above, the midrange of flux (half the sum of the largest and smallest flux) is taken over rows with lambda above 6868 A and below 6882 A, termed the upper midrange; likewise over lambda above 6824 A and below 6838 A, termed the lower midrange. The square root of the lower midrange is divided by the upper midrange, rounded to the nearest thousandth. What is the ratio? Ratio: 0.519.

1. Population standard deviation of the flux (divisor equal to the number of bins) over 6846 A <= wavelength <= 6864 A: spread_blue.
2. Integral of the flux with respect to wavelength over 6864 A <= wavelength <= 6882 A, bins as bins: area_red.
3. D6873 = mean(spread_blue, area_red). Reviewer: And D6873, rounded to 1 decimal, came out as 30.7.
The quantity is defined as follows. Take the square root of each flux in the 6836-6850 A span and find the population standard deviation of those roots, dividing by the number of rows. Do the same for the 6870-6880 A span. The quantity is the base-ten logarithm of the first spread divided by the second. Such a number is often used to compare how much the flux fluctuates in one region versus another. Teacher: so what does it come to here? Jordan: -0.40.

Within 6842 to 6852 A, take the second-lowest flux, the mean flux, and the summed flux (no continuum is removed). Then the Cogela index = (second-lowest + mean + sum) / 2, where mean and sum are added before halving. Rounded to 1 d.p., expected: 11.5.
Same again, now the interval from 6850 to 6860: 11.7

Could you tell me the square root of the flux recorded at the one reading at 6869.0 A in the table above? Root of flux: 1.68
